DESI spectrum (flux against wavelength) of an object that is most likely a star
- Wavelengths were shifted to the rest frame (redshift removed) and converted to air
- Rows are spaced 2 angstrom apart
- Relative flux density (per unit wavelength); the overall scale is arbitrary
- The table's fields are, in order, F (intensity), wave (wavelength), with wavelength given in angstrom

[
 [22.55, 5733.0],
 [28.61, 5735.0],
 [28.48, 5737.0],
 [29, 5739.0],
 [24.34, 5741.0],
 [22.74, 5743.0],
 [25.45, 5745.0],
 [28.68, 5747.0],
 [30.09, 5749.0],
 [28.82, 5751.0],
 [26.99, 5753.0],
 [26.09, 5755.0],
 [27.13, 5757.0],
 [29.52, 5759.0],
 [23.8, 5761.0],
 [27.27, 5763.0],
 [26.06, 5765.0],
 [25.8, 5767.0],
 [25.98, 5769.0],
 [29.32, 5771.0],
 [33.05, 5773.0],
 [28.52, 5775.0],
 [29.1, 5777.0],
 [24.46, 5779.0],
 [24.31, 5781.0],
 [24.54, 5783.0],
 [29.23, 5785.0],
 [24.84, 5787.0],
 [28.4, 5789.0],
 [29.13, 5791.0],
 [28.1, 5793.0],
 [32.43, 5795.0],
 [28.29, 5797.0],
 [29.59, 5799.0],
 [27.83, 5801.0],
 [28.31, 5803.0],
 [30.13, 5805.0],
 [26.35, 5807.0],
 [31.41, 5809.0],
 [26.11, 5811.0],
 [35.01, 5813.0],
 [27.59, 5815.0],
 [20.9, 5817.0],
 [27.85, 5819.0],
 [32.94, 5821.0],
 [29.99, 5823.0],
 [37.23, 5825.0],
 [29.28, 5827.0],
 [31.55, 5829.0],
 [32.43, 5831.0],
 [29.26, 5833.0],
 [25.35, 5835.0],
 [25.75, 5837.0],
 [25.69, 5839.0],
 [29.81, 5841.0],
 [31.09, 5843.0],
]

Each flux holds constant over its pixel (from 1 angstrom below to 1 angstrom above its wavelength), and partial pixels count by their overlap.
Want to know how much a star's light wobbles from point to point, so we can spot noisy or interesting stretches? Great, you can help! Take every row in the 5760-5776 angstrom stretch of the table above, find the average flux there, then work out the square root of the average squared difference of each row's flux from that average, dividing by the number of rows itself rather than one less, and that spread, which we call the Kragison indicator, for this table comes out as 2.6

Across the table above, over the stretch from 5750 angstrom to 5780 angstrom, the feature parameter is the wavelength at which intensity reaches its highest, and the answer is 5773.0 angstrom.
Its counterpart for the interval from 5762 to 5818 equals 5813.0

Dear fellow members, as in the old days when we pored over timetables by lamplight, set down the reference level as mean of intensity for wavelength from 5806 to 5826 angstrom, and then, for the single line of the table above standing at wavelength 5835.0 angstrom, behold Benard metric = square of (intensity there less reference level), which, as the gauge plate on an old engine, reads 18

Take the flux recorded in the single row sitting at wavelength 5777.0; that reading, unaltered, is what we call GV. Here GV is 29.1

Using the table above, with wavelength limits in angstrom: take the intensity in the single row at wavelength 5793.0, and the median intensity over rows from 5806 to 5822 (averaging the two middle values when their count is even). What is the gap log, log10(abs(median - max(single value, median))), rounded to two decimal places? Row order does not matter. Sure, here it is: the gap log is -0.42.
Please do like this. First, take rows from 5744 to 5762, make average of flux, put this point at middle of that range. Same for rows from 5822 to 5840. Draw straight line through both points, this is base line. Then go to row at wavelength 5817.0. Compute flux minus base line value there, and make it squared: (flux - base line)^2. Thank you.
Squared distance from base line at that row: 69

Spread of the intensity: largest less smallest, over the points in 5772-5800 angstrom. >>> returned 8.7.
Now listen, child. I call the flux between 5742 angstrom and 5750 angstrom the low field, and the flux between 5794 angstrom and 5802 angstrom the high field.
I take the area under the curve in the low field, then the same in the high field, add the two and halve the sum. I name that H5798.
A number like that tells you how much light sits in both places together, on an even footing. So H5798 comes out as 225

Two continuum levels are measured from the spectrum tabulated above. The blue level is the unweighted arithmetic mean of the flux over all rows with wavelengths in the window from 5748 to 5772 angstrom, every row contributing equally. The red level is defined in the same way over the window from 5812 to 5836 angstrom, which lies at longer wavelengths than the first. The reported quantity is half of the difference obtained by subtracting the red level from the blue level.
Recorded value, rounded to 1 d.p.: -1.4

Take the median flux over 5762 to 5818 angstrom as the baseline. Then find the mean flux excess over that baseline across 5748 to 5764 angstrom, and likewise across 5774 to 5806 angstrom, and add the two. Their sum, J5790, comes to -1.0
